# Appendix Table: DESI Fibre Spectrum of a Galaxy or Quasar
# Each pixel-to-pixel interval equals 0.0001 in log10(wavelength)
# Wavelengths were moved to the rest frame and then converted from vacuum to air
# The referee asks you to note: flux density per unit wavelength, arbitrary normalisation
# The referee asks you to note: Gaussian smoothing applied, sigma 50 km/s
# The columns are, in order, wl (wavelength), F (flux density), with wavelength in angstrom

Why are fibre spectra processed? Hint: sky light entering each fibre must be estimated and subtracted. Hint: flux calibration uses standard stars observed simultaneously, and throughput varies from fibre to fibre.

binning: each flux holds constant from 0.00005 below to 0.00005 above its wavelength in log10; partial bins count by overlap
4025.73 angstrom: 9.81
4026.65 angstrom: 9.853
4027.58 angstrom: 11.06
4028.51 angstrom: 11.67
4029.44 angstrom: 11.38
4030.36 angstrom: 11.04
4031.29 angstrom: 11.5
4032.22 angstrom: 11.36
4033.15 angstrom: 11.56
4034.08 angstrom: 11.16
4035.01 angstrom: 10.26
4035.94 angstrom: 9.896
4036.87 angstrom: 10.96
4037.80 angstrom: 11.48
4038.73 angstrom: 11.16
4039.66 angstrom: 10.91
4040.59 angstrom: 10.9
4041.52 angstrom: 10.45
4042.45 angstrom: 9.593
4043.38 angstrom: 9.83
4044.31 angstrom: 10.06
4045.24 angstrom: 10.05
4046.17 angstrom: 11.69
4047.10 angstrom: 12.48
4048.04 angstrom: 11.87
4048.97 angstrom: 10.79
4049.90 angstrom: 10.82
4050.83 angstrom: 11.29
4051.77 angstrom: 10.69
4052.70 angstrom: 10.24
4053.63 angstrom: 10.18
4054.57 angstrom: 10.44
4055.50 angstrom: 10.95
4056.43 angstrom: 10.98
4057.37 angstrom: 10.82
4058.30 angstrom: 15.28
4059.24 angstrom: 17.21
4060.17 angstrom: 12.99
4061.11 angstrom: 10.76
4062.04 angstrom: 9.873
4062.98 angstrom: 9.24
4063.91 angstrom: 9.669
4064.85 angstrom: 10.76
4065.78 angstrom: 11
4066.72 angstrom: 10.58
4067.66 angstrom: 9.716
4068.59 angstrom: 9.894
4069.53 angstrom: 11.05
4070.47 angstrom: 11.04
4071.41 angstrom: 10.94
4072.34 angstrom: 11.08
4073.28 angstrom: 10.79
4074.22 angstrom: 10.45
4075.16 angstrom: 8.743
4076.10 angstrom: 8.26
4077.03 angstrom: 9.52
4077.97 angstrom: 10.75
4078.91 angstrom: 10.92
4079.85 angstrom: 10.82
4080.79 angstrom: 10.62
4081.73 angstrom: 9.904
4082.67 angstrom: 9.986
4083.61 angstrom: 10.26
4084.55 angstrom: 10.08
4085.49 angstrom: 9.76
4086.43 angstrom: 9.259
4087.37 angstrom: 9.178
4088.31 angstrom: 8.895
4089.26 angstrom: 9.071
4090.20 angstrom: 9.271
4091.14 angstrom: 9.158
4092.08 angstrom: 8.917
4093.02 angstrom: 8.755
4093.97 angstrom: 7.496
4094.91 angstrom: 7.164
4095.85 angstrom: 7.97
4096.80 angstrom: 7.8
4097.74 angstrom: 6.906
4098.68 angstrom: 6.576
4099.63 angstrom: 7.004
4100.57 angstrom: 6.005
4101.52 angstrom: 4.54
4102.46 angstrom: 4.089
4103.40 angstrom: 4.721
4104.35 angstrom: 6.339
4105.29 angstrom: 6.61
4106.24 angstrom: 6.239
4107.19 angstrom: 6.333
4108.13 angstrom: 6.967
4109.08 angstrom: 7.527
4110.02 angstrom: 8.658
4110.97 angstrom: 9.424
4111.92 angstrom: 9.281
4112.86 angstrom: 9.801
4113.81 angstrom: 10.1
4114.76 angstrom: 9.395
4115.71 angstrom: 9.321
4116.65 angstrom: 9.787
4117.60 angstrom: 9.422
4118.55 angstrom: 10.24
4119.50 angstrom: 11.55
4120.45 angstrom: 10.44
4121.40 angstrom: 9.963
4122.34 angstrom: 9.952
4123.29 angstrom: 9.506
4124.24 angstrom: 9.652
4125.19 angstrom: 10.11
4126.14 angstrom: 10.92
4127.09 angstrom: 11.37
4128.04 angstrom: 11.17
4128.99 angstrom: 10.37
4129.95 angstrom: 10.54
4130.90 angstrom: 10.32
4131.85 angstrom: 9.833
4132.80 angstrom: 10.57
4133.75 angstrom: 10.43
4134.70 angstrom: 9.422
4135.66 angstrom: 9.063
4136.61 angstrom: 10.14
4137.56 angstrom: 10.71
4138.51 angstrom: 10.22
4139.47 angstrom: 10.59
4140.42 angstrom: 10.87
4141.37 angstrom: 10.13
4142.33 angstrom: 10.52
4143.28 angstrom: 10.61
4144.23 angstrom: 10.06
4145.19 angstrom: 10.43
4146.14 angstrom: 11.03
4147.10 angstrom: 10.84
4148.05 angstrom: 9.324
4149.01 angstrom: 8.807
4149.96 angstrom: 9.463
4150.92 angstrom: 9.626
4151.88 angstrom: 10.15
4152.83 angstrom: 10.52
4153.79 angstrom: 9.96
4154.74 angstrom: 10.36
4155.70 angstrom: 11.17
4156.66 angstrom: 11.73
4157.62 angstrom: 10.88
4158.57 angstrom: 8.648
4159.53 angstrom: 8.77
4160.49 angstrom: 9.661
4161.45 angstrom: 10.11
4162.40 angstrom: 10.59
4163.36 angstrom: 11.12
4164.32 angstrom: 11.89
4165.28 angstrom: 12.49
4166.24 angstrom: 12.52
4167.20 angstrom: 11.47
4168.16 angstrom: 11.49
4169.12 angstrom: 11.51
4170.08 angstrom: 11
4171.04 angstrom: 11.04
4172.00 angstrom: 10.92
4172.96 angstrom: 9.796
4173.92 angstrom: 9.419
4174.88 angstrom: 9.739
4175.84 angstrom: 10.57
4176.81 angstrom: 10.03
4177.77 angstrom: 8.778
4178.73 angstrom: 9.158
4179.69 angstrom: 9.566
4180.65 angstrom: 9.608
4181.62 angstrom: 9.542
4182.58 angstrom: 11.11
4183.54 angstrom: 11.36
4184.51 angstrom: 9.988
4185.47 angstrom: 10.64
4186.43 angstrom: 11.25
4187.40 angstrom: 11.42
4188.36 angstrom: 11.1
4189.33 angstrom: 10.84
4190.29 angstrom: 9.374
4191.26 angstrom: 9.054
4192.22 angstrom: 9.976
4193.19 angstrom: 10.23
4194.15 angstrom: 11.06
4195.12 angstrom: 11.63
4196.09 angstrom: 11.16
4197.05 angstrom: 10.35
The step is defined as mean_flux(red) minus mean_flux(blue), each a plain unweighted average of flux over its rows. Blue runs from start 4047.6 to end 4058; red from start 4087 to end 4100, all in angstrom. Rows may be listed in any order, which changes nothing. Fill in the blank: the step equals -2.7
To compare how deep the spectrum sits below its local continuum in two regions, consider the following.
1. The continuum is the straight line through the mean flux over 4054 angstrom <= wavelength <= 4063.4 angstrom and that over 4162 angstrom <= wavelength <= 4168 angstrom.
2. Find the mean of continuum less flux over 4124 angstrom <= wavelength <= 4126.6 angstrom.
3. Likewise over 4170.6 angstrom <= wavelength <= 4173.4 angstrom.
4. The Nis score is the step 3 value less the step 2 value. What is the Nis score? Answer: -0.4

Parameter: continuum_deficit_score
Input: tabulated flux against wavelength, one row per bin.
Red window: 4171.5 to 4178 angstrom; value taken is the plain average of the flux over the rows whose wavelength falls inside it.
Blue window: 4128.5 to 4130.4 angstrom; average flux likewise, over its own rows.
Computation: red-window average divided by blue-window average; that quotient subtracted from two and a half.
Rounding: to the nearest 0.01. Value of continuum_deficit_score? 1.55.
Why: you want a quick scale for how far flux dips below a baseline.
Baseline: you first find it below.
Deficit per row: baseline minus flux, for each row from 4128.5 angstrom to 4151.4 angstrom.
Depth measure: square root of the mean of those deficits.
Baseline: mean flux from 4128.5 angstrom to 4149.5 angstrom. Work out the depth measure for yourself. 0.24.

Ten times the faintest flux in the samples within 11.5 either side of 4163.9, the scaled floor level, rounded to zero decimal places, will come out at 86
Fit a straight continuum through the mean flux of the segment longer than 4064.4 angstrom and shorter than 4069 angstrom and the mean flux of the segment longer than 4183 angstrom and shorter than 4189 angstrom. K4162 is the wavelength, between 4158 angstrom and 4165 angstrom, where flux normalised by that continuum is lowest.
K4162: 4158.57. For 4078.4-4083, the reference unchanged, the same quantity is 4081.73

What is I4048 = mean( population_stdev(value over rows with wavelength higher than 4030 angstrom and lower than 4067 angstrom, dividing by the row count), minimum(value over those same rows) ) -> 5.3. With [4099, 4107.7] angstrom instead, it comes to 2.5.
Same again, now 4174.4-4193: 4.8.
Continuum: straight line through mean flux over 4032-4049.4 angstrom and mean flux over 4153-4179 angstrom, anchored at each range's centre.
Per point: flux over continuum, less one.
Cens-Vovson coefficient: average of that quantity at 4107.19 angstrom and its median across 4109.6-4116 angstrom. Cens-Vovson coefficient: -0.26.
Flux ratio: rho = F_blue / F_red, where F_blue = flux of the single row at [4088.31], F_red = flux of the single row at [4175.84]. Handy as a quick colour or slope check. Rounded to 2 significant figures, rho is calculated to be 0.84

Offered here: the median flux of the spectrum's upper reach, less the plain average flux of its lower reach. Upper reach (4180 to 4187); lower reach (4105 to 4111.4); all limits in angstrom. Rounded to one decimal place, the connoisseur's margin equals 3.2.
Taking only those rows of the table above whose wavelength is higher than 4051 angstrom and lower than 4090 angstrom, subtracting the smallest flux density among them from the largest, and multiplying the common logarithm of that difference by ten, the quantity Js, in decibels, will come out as 10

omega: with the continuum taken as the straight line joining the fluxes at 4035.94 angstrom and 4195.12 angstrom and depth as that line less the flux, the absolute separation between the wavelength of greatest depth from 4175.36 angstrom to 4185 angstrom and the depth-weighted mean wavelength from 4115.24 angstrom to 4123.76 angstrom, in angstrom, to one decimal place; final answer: 58.5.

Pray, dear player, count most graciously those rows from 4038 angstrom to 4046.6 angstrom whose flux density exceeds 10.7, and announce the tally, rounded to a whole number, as 4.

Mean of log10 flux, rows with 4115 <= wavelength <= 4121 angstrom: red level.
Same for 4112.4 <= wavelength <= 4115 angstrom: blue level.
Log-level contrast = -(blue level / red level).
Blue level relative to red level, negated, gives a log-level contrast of -0.99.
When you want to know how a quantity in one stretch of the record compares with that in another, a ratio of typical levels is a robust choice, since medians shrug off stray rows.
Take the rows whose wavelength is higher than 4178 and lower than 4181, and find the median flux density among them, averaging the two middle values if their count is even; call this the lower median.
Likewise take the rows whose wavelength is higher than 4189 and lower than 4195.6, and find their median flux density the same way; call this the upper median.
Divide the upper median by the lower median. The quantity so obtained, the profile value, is 1.07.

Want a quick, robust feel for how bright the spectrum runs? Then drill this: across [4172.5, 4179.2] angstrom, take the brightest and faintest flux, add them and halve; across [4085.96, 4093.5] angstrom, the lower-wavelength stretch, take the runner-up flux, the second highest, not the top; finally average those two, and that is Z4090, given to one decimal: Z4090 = 9.5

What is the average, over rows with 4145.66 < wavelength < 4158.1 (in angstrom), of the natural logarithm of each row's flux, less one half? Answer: 1.83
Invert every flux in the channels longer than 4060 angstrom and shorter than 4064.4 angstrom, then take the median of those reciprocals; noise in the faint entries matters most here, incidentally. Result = 0.101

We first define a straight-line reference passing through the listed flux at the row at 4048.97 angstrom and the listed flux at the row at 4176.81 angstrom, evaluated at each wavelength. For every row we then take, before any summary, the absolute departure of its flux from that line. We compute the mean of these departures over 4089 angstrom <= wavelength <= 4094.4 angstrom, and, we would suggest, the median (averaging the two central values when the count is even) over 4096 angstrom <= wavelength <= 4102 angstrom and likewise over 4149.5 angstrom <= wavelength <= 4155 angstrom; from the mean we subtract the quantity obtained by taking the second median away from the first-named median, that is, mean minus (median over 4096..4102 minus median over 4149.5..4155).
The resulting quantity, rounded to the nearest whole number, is -2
